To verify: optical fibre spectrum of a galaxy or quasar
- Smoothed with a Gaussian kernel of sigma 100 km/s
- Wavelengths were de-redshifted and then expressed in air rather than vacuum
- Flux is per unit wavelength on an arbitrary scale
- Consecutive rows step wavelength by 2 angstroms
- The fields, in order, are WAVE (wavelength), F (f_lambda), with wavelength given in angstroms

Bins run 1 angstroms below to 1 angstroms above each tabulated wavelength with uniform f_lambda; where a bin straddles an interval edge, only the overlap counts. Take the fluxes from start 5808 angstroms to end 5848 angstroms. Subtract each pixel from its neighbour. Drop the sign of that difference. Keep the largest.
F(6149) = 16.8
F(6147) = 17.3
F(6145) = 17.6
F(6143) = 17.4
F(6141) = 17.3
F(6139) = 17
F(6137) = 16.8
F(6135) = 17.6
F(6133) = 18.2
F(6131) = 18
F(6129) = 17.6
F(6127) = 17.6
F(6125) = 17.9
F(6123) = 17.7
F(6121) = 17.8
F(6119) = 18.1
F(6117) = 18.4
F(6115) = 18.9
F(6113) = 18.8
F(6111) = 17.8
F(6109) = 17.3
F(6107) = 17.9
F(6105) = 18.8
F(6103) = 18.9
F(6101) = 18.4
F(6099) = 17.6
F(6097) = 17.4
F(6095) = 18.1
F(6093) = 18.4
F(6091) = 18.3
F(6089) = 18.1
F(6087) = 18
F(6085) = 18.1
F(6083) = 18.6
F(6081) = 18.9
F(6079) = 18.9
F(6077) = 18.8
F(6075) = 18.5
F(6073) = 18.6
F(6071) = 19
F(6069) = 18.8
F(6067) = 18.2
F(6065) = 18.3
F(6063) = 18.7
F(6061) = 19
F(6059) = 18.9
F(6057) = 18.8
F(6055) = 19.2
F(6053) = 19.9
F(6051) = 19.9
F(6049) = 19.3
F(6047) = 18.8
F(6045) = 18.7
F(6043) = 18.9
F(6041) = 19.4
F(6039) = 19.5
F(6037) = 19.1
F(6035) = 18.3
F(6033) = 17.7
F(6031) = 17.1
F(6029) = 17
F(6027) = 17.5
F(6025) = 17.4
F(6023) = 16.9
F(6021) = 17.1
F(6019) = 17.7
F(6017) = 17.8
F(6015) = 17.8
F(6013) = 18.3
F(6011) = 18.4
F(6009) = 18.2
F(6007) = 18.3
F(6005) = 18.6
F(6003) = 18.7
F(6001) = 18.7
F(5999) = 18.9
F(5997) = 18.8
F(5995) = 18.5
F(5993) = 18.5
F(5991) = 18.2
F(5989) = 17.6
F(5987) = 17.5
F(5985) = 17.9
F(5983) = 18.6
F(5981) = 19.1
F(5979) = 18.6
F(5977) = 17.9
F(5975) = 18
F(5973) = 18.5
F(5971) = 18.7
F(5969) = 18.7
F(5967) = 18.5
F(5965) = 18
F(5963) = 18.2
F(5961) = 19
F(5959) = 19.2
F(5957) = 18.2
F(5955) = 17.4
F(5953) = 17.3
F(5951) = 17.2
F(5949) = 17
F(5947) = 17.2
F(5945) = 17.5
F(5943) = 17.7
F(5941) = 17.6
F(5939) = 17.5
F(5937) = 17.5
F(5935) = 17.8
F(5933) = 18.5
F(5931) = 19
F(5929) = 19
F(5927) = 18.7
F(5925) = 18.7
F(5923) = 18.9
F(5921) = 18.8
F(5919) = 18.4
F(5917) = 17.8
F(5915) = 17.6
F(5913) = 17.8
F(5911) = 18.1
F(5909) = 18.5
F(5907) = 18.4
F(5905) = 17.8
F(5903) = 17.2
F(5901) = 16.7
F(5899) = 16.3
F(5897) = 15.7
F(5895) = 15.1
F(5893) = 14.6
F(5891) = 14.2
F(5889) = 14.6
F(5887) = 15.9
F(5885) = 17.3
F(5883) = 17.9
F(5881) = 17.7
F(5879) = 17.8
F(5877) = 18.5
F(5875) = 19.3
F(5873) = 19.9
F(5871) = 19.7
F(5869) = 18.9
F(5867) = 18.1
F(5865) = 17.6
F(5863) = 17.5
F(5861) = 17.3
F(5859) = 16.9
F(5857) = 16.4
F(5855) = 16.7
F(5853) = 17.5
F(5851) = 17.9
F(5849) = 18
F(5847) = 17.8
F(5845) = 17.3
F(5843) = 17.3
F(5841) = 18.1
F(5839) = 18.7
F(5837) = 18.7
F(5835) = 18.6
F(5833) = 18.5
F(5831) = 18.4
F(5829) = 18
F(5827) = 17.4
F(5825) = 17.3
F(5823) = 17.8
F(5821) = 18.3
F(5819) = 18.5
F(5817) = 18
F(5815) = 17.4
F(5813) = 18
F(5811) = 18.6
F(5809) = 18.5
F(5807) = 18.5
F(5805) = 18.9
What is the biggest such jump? 0.80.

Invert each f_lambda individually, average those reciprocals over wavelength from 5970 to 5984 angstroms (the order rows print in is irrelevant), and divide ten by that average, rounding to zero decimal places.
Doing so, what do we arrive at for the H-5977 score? 185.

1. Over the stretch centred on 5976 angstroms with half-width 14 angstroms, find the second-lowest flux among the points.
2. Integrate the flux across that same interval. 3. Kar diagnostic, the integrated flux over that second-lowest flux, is 29.1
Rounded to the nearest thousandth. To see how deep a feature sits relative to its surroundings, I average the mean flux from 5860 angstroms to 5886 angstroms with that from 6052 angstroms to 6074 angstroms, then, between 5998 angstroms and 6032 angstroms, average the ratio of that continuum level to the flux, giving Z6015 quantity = 1.038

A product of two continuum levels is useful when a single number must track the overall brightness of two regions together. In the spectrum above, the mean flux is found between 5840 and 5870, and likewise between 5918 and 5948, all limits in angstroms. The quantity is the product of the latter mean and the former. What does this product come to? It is 319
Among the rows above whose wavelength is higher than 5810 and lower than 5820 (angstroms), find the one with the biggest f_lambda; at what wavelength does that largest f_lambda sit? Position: 5811 angstroms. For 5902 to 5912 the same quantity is 5909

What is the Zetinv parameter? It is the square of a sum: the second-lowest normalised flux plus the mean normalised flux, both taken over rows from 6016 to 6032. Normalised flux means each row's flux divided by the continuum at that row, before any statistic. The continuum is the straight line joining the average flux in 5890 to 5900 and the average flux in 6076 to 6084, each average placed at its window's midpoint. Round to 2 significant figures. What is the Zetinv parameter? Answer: 3.7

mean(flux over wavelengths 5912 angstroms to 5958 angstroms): 18.0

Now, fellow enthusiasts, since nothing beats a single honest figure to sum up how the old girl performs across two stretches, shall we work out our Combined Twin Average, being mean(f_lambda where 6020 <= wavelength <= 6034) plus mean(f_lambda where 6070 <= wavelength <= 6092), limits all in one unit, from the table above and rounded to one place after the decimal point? 35.8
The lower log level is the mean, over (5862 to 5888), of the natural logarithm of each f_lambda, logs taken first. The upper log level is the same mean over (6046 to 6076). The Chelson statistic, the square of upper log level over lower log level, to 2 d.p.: 1.03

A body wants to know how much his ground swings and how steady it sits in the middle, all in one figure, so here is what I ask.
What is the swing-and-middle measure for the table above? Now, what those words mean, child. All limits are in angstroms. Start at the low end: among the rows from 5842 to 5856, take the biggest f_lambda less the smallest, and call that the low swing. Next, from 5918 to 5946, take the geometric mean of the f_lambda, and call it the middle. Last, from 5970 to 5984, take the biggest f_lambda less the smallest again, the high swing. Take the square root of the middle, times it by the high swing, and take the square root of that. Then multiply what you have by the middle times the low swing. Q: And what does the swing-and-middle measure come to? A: 54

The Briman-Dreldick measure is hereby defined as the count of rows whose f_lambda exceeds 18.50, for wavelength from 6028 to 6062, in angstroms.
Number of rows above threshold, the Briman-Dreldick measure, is 13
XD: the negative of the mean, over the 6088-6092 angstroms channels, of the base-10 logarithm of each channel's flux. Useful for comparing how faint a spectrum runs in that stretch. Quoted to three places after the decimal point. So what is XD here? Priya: -1.260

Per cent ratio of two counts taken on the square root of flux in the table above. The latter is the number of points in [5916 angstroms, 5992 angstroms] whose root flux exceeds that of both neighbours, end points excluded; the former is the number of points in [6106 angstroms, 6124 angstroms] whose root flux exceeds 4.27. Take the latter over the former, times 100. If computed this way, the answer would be 133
